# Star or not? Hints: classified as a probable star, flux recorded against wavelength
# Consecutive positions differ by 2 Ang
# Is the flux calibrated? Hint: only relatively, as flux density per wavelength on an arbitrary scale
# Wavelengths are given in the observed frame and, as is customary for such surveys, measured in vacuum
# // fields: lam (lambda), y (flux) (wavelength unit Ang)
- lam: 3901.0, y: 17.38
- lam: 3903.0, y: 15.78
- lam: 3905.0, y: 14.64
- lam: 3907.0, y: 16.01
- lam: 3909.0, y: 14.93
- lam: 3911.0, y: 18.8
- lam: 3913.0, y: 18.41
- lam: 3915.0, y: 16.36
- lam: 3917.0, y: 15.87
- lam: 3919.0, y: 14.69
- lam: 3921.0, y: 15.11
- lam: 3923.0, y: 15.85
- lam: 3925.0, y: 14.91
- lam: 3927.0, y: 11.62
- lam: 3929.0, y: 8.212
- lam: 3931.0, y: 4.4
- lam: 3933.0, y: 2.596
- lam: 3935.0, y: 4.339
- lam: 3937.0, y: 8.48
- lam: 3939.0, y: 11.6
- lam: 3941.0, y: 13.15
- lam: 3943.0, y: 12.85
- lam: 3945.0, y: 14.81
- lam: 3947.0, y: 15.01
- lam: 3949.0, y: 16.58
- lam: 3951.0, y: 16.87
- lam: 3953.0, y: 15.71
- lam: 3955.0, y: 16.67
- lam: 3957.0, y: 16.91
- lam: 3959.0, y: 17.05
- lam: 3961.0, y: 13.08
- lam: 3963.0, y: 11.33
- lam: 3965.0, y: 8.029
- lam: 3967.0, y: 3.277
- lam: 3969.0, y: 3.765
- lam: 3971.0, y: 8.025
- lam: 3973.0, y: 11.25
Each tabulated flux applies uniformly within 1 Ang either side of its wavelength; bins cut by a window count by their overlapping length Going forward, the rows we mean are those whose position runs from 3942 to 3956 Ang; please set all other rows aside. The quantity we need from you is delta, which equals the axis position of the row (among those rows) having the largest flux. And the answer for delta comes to 3951.0 Ang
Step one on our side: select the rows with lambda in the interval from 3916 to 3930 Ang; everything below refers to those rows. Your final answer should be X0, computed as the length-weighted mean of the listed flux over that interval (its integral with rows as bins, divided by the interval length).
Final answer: 14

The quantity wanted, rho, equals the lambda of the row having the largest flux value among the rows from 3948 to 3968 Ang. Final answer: 3959.0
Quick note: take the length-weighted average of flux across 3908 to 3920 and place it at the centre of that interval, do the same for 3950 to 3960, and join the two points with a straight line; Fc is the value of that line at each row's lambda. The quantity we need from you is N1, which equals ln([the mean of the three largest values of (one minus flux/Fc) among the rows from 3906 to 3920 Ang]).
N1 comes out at -2.50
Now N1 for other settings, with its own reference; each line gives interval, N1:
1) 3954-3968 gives -0.60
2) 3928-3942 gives -0.26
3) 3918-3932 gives -0.67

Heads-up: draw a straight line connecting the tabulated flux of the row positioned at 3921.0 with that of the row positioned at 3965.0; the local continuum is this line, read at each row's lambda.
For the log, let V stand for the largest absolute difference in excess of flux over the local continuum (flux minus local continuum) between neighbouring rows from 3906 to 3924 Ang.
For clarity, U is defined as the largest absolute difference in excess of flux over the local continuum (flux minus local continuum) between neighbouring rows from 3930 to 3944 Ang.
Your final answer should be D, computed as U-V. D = 0.3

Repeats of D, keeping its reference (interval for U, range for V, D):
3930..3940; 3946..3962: 0.8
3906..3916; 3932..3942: -0.3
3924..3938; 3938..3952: 2.2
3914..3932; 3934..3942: -1.0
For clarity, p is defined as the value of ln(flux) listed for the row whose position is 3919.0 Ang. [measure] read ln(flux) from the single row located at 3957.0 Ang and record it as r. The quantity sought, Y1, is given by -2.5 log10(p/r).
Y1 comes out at 0.06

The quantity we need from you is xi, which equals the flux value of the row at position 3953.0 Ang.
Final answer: 15.71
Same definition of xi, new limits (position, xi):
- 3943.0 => 12.85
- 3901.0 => 17.38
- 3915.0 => 16.36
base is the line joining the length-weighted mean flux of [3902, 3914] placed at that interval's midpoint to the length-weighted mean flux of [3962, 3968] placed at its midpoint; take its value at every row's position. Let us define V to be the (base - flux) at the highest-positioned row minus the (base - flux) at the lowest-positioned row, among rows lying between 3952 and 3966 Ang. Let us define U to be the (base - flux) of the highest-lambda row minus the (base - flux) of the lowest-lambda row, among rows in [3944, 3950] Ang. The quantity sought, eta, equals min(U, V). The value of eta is -2.4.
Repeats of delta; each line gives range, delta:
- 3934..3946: 3945.0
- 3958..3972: 3959.0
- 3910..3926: 3911.0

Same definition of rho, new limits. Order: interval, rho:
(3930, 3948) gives 3947.0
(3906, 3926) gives 3911.0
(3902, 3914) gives 3911.0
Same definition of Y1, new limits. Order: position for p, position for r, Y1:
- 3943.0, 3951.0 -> 0.11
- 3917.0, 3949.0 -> 0.02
